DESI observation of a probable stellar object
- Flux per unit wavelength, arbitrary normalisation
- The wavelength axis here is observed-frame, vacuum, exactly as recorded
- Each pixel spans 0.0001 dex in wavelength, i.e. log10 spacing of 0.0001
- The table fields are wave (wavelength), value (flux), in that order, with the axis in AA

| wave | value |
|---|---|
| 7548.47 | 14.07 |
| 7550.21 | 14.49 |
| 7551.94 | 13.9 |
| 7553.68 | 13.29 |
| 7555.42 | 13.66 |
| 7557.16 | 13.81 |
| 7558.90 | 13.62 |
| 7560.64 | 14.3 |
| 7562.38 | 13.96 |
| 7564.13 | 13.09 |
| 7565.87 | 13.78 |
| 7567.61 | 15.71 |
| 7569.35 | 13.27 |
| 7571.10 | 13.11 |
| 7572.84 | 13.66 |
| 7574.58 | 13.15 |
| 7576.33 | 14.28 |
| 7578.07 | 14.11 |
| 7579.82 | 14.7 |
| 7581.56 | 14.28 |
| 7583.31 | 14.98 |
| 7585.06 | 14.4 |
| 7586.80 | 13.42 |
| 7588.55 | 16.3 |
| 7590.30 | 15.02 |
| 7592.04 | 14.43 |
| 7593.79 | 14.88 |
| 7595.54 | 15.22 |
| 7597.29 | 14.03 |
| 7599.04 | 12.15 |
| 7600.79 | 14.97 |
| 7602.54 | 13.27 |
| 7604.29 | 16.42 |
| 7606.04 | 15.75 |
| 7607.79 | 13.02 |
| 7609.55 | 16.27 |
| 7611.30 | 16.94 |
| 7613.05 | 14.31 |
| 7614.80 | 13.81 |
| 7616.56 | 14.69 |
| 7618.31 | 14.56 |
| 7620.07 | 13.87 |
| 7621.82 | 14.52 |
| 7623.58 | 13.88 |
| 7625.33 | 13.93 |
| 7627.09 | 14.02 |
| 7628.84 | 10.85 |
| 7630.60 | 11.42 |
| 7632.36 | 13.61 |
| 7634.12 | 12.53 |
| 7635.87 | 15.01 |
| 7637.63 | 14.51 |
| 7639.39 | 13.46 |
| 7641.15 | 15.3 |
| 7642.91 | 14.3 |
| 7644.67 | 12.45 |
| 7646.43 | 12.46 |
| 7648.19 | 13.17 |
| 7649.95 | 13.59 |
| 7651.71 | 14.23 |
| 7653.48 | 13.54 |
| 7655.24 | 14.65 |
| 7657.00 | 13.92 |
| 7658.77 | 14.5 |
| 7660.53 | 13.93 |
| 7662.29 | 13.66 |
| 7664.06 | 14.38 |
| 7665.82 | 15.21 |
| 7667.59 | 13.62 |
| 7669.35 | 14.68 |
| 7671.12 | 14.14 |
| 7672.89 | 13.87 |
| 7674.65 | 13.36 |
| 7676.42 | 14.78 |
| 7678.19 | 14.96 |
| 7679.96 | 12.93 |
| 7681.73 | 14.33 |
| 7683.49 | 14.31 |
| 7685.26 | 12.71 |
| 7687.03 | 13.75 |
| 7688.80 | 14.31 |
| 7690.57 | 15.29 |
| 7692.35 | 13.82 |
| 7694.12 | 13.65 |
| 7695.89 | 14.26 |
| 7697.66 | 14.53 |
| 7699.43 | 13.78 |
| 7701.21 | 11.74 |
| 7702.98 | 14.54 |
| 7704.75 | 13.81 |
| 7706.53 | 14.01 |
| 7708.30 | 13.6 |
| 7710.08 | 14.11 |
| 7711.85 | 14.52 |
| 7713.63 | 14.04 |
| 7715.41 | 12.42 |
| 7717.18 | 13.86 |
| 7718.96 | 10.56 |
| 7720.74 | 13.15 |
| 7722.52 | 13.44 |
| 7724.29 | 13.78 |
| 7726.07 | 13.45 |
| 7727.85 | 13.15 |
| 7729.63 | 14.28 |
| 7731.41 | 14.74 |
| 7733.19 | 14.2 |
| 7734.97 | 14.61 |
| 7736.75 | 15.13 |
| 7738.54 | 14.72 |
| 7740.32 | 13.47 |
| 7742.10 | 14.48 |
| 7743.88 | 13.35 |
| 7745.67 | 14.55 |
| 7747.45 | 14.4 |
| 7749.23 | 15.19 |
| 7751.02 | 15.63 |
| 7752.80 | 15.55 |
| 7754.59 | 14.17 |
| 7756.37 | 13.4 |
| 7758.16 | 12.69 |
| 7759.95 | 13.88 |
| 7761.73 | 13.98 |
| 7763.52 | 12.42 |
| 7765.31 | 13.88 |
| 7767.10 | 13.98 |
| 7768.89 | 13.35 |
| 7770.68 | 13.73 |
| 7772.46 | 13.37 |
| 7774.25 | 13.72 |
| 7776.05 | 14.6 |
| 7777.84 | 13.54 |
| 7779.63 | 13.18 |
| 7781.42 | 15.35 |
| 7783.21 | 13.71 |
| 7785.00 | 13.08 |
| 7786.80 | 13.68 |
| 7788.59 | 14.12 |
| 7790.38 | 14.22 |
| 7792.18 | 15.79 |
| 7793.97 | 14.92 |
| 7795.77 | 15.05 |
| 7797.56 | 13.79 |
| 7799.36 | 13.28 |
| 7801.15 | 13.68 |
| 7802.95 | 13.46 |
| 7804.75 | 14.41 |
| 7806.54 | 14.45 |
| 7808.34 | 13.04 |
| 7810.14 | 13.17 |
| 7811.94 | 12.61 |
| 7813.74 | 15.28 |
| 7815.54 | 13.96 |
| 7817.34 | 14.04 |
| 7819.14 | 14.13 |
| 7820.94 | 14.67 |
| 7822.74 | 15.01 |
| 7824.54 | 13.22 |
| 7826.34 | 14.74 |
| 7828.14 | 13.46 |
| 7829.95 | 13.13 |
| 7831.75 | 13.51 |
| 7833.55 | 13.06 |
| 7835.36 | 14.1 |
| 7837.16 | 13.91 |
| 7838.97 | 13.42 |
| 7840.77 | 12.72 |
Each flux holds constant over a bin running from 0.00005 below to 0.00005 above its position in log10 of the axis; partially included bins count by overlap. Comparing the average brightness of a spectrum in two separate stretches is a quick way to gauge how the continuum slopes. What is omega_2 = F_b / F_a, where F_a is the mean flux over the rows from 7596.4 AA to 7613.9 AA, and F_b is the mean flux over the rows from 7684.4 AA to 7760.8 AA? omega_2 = 0.95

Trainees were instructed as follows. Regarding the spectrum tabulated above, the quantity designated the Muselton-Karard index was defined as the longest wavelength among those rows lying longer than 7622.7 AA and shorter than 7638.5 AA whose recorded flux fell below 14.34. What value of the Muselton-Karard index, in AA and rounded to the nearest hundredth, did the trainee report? 7634.12 AA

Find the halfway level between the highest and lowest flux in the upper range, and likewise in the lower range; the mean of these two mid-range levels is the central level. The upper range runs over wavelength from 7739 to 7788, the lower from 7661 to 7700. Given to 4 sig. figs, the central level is 14.01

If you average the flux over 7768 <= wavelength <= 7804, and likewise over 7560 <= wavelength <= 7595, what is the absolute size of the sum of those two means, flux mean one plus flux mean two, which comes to 28.2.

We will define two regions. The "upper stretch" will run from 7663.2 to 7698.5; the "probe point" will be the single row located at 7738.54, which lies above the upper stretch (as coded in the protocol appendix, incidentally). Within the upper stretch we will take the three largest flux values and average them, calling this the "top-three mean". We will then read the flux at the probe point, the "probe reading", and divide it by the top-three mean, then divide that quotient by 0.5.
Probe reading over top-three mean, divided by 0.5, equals 1.94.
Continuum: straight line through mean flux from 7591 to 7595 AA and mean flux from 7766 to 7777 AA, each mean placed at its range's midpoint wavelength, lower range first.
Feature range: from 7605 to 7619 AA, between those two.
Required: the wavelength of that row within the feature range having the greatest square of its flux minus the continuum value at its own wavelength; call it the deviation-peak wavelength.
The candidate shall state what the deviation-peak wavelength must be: 7611.30 AA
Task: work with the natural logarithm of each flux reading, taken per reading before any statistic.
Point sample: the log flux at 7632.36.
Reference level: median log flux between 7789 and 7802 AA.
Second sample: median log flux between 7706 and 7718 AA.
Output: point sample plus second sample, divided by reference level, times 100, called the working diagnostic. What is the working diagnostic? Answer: 198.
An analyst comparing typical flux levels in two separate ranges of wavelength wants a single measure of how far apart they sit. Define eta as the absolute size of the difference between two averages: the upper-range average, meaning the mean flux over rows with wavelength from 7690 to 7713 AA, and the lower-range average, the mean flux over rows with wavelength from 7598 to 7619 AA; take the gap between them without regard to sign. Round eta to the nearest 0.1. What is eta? 0.7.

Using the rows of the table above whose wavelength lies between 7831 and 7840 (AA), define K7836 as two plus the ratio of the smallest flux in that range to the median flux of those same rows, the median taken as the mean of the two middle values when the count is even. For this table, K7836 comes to 2.97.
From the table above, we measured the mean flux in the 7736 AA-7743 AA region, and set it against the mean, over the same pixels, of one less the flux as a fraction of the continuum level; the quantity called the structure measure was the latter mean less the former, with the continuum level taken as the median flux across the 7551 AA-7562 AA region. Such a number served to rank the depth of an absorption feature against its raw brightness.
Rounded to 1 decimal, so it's -14.5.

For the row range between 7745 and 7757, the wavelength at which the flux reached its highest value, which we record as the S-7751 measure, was 7751.02 AA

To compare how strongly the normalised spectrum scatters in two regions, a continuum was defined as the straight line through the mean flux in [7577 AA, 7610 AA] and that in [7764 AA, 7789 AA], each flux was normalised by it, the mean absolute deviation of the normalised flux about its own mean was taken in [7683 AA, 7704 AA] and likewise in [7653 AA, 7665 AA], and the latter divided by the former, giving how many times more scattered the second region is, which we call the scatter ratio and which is 0.56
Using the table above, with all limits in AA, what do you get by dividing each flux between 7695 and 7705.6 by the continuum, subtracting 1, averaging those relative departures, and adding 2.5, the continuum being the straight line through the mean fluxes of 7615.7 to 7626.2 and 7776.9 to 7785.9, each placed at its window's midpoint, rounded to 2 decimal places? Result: 2.48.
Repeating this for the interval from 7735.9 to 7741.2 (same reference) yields 2.54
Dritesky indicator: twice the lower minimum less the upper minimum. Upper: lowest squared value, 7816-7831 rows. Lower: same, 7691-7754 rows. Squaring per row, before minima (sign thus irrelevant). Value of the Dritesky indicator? 51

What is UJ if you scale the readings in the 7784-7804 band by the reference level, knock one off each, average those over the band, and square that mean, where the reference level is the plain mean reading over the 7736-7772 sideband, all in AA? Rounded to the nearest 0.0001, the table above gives 0.0000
